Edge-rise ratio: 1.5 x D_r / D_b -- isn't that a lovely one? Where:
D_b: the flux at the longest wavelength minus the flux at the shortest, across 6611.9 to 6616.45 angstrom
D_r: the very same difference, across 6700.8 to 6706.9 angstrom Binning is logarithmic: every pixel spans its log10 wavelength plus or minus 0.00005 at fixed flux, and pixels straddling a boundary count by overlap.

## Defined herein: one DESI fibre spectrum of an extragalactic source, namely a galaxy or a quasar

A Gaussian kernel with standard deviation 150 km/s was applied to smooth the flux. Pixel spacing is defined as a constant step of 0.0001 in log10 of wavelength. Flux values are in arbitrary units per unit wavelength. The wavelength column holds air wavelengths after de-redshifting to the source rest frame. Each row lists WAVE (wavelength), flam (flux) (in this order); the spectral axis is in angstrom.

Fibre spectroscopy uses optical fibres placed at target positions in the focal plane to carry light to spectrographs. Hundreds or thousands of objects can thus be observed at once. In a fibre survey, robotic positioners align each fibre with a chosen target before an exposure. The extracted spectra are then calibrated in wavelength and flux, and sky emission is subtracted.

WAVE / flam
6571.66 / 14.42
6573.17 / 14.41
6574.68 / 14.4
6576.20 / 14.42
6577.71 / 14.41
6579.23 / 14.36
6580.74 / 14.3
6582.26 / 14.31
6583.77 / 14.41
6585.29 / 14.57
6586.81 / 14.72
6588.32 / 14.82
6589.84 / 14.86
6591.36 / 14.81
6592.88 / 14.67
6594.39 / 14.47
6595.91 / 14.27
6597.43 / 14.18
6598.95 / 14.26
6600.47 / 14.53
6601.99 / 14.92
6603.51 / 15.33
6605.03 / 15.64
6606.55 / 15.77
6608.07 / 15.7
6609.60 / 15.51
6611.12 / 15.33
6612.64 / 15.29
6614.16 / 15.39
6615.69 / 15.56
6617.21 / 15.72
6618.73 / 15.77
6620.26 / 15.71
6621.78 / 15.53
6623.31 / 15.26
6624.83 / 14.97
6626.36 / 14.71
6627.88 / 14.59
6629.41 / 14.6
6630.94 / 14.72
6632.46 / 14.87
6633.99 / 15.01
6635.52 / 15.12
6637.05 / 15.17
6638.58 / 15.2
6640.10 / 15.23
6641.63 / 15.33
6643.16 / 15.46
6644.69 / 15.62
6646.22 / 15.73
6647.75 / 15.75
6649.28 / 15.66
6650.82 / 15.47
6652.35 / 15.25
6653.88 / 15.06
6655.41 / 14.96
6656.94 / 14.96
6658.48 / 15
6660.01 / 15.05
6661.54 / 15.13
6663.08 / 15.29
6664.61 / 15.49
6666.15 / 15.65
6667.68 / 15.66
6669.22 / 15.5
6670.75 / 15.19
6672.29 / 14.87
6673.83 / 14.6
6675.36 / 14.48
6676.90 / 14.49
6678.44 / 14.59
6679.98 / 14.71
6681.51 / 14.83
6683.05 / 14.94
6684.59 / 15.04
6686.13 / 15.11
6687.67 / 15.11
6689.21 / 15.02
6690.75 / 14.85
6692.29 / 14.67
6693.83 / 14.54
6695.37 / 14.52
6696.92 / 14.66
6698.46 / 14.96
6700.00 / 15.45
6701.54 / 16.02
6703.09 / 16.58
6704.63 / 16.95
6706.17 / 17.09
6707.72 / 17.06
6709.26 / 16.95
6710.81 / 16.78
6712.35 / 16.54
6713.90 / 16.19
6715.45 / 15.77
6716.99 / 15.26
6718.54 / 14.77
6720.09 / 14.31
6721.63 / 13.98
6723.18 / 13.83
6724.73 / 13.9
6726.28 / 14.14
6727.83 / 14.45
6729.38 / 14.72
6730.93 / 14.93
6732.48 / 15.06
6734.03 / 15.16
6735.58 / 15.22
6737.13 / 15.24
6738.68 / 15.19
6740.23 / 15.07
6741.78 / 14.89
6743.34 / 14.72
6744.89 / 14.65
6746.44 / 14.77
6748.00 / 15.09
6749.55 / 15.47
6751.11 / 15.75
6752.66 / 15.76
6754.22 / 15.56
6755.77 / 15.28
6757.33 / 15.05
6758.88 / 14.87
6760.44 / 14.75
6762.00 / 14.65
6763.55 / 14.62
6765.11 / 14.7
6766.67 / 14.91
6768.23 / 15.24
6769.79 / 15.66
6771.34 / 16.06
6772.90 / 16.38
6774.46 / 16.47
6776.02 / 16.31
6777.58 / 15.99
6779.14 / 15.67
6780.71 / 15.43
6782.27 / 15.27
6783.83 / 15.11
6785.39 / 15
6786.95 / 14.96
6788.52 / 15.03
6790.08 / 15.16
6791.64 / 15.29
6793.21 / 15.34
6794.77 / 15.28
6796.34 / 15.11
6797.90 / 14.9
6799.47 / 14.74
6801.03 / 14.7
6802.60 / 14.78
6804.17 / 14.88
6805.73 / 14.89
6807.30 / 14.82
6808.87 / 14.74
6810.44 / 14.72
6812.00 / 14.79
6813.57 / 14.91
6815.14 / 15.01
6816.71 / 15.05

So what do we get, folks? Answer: 6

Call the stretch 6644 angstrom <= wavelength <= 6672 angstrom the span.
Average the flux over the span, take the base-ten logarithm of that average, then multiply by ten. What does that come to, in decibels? 11.86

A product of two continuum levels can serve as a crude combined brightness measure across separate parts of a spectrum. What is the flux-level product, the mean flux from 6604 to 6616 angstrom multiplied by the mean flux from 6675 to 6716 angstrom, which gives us 240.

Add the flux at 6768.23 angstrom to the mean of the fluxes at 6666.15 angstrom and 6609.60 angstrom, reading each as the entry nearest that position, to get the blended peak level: 30.8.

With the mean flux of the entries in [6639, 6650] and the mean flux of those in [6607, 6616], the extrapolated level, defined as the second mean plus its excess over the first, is 15.4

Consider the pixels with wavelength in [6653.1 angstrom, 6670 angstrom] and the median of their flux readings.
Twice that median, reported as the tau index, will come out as 30.26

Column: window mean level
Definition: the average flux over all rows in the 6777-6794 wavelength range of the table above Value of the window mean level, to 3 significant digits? 15.3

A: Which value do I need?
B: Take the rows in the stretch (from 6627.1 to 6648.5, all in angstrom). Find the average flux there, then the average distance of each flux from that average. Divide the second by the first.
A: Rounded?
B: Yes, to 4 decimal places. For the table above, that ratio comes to 0.0200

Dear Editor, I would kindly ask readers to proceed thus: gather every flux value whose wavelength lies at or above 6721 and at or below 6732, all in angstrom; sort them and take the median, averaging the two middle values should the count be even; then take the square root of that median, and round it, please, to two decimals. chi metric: 3.76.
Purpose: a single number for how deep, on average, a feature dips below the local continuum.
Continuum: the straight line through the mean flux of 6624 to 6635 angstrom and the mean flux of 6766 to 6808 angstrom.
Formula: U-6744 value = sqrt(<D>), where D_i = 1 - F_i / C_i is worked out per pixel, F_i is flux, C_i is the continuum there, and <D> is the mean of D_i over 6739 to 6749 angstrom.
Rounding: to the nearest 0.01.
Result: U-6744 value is 0.14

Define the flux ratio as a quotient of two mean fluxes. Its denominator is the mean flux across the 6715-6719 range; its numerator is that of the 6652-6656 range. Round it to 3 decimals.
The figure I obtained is 0.988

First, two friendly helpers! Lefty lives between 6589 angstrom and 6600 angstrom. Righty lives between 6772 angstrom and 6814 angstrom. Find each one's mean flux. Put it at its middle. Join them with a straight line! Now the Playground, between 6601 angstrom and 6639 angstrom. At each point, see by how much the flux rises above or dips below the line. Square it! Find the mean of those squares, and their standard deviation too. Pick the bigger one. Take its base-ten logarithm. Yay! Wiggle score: -0.23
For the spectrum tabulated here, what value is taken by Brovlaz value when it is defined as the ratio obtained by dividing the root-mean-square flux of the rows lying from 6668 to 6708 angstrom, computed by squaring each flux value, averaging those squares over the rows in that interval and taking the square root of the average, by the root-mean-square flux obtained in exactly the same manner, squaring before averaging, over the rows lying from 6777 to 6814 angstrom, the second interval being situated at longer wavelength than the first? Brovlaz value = 1.01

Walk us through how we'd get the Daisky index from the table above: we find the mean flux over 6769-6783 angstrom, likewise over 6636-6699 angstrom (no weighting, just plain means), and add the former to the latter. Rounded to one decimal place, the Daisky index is 31.0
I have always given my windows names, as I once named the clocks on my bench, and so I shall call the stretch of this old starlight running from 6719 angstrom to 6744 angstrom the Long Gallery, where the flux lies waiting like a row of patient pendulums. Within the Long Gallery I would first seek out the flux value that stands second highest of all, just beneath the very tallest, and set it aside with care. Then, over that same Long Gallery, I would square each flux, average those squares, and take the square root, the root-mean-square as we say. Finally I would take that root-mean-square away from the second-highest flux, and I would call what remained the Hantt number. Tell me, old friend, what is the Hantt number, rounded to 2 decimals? 0.54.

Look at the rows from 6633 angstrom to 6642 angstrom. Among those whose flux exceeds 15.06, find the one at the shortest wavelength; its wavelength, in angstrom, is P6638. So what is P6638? 6635.52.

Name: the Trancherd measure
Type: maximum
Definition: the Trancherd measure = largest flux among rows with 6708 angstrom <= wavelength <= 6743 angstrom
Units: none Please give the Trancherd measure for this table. 16.95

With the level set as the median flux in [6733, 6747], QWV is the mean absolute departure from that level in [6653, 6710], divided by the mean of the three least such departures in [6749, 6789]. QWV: 15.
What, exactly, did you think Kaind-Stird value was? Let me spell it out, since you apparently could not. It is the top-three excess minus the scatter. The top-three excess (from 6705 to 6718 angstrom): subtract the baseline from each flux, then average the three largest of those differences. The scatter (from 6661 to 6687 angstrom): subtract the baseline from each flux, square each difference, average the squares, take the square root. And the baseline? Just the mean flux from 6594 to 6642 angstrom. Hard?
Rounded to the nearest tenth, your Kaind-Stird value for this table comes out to 1.5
